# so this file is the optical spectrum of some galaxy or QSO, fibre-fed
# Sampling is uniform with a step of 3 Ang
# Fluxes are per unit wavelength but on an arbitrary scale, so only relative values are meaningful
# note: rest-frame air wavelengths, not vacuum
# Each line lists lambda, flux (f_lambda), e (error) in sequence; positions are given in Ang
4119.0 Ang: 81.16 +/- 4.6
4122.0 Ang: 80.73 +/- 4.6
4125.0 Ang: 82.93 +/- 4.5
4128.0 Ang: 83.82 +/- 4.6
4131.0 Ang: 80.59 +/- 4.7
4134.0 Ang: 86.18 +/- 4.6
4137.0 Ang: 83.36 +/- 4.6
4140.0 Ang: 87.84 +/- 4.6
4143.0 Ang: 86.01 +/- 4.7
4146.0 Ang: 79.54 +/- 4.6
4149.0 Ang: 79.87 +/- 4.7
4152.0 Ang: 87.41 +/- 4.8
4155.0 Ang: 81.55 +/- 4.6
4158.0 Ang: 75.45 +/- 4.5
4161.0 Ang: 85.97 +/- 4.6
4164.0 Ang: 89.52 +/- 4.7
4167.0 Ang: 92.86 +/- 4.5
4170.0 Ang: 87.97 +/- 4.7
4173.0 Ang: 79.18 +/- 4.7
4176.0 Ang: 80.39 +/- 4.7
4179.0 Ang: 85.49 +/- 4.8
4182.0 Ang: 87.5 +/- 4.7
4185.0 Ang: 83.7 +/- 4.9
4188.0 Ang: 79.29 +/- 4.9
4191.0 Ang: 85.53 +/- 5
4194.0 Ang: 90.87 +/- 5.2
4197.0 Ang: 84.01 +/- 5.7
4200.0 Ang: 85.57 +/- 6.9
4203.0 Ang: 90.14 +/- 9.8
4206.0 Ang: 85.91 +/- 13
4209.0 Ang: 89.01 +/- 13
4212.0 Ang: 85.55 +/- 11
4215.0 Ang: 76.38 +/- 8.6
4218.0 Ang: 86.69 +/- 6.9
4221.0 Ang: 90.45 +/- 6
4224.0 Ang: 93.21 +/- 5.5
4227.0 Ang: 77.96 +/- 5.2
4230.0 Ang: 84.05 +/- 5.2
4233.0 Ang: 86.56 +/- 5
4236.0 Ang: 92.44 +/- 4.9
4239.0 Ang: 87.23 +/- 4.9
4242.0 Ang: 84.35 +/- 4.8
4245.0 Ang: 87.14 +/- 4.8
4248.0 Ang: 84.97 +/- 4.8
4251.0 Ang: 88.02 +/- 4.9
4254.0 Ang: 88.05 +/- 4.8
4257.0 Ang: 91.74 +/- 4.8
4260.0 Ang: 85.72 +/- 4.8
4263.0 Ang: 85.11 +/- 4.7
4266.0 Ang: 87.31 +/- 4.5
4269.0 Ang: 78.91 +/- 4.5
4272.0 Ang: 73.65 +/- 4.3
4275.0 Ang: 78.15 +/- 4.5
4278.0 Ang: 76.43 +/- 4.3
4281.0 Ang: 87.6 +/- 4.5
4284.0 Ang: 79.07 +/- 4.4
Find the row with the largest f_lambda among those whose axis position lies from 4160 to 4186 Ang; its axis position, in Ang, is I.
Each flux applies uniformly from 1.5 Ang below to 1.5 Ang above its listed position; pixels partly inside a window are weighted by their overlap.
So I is 4167.0 Ang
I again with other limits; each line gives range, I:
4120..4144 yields 4140.0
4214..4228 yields 4224.0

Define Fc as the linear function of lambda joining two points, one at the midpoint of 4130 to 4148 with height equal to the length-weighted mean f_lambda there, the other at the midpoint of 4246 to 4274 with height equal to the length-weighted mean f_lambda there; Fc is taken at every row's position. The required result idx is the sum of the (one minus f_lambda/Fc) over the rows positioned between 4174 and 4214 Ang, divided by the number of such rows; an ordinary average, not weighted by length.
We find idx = -0.016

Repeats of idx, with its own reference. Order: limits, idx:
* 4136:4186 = -0.003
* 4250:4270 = -0.020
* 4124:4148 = 0.001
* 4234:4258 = -0.039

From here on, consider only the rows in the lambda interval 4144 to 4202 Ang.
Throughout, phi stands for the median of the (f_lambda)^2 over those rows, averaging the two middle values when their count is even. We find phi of 7309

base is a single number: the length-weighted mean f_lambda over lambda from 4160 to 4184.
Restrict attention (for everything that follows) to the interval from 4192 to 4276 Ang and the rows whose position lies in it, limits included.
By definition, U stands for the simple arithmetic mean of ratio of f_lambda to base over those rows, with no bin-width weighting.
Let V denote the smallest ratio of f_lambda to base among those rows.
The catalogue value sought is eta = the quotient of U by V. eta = 1.16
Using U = 0.996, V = 0.856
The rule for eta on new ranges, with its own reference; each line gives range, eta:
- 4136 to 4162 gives 1.10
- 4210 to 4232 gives 1.11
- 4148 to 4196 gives 1.12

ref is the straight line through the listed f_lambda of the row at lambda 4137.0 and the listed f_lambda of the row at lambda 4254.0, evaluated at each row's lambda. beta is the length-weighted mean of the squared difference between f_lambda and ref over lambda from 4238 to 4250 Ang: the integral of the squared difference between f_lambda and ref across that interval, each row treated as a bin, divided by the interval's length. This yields 5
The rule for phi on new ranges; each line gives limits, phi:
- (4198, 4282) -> 7437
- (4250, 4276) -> 7348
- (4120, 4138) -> 6913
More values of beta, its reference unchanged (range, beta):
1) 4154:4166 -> 30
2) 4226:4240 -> 22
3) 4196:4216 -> 17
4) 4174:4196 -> 14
